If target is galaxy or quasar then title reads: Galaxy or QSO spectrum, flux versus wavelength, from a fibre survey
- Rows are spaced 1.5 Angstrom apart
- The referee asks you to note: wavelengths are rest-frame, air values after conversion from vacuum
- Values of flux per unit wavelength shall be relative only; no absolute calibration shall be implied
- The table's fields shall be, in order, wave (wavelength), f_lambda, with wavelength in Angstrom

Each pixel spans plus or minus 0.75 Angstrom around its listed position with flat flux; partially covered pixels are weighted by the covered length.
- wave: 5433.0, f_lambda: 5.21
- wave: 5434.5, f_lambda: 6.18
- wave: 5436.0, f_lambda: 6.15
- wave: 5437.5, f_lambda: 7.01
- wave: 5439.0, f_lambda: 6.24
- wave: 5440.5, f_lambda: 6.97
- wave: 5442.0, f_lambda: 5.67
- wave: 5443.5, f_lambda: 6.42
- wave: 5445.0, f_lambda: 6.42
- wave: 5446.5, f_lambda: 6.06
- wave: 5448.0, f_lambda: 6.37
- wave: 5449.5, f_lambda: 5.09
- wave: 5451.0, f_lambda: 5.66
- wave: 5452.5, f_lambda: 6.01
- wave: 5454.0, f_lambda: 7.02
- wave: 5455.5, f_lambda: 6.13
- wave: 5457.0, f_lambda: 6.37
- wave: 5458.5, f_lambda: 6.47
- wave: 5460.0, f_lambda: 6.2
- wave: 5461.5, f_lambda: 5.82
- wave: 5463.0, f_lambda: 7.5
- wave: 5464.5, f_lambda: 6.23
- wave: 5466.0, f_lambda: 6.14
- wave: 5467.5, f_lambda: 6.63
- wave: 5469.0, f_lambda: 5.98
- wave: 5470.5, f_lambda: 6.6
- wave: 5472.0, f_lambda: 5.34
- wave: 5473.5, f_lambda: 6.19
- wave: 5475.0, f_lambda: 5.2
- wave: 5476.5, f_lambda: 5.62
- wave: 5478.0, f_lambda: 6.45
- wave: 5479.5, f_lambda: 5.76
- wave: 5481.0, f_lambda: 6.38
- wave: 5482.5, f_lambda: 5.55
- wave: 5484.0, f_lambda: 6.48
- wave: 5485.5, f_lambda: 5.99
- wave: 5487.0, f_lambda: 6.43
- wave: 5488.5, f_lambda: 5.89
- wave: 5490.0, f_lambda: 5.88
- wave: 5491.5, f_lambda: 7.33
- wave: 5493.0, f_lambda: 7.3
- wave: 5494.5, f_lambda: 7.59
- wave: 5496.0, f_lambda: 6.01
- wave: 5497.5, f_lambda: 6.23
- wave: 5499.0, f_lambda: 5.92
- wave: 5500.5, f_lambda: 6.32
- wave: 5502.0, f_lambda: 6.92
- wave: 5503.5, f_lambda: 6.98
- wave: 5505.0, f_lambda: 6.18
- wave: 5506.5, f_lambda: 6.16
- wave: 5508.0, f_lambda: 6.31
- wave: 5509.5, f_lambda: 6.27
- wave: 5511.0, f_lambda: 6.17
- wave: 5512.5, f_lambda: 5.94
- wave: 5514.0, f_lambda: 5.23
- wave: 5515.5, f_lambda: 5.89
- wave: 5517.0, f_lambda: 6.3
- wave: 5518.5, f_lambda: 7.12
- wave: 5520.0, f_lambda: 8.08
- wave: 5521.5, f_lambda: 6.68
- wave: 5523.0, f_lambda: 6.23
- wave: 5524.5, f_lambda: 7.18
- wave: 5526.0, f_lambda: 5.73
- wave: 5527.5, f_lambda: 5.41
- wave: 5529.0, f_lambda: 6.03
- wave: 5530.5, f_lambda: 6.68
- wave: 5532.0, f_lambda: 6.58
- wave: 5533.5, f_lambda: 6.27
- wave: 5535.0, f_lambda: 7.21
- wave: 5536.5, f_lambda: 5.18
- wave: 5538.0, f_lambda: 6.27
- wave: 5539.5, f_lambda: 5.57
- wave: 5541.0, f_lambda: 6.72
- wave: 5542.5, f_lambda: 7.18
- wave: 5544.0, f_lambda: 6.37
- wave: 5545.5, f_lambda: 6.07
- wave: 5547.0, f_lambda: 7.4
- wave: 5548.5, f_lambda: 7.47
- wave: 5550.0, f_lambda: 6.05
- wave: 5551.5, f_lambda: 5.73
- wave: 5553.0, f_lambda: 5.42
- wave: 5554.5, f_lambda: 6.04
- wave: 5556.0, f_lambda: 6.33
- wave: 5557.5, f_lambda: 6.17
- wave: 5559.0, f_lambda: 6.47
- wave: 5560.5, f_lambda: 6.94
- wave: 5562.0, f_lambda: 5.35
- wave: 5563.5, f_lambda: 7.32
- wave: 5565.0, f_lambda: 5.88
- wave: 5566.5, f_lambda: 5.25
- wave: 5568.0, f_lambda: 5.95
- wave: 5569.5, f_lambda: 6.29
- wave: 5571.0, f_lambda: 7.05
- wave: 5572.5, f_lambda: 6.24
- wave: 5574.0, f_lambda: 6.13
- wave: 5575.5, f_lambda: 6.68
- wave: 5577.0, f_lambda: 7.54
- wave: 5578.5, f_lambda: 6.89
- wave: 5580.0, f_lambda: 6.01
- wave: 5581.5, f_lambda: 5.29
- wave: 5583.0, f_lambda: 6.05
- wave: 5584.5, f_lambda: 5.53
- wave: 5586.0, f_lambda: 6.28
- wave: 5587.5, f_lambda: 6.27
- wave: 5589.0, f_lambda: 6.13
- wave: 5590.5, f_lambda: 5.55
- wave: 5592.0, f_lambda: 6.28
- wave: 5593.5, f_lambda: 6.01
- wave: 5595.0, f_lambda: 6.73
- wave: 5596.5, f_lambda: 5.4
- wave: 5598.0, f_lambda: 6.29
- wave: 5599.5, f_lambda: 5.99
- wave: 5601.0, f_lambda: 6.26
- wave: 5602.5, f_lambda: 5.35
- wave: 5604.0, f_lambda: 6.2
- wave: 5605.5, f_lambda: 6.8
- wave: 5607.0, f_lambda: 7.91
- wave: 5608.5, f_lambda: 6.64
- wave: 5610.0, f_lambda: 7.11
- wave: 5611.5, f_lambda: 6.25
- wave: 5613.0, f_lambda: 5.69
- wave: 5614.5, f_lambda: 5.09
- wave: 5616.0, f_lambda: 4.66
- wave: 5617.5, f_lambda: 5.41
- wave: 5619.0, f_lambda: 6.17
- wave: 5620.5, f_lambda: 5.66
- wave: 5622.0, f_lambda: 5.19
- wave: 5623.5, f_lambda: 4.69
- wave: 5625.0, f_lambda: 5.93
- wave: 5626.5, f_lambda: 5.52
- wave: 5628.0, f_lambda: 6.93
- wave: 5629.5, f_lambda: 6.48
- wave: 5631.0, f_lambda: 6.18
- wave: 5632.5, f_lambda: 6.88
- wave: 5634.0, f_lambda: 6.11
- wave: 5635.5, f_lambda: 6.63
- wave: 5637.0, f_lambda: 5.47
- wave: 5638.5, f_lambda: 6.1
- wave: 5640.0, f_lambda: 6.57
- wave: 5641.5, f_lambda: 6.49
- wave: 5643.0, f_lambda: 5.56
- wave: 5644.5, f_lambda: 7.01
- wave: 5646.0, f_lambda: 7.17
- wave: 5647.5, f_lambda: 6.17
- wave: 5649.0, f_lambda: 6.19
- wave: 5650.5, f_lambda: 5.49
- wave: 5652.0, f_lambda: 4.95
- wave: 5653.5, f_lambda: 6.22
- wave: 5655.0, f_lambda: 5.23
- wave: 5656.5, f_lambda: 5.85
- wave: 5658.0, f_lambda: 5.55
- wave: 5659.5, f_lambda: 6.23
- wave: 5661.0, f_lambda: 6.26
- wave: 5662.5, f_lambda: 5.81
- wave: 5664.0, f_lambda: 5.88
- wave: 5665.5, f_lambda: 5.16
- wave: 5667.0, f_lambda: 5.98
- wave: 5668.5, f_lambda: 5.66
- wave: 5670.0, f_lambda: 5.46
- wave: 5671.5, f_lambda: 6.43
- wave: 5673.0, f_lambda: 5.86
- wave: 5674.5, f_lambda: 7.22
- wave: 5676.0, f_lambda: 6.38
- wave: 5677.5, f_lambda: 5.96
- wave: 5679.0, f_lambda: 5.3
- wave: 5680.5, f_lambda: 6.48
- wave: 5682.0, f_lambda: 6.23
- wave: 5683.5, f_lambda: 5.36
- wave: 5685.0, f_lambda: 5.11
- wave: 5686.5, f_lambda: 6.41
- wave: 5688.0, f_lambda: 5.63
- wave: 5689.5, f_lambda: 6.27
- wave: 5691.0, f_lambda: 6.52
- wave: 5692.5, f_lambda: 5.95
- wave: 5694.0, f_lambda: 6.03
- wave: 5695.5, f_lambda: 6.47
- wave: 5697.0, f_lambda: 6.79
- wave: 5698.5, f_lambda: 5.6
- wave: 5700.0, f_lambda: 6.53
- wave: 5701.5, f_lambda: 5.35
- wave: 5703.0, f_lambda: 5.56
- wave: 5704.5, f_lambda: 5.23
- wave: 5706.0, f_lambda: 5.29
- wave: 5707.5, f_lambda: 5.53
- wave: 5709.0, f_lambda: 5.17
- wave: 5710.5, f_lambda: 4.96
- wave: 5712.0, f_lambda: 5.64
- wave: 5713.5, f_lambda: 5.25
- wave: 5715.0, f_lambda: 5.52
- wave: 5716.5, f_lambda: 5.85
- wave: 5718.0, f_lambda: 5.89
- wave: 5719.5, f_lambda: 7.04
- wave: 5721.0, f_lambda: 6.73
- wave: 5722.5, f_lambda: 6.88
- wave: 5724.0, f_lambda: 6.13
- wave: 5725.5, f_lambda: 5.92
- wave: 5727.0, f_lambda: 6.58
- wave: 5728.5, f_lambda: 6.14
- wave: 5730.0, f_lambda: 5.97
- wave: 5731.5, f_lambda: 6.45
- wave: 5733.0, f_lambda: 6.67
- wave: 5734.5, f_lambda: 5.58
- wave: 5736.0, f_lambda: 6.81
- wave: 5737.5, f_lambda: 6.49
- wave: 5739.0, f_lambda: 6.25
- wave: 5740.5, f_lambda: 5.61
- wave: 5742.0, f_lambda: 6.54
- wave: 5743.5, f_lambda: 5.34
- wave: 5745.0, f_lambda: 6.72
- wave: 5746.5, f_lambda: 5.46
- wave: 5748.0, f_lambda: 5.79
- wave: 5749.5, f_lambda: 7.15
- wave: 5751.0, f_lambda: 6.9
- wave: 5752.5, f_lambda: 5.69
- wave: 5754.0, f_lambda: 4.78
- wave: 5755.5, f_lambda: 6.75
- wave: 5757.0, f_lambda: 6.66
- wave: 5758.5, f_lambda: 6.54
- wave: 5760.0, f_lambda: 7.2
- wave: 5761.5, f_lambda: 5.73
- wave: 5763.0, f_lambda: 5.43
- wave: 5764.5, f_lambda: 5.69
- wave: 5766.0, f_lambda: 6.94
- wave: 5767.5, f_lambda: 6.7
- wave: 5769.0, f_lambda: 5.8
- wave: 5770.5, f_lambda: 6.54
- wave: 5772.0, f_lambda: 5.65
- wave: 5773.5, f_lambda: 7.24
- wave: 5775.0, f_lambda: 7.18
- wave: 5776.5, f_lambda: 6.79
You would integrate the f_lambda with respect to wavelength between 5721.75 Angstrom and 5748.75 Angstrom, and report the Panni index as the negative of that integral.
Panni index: -167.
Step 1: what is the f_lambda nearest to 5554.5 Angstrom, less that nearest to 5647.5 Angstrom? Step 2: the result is -0.13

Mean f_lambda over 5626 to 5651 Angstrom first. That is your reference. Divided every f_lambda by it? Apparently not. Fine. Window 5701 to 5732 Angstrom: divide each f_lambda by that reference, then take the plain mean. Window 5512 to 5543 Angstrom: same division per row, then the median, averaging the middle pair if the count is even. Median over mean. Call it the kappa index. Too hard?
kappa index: 1.07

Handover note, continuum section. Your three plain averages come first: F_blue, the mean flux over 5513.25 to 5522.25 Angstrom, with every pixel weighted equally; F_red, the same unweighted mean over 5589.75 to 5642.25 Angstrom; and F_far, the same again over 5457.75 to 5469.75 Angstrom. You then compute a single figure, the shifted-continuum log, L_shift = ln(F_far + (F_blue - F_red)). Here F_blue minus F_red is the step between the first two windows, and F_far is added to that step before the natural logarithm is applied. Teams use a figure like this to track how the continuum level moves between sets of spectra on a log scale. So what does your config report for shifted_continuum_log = 1.92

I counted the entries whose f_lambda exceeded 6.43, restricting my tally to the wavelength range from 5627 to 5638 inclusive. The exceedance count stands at 4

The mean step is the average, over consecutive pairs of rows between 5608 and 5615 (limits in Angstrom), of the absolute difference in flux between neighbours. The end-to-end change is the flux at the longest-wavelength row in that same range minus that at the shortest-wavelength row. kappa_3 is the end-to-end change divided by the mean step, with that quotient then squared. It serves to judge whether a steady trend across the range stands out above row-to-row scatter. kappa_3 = 6.2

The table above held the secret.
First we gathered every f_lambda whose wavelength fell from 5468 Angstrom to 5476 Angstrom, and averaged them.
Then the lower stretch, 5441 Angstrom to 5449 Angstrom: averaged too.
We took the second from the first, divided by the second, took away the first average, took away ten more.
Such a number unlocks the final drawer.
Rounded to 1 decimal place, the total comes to -15.9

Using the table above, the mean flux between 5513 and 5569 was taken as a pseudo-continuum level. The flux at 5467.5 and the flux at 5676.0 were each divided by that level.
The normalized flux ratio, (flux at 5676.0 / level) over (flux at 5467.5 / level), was 0.96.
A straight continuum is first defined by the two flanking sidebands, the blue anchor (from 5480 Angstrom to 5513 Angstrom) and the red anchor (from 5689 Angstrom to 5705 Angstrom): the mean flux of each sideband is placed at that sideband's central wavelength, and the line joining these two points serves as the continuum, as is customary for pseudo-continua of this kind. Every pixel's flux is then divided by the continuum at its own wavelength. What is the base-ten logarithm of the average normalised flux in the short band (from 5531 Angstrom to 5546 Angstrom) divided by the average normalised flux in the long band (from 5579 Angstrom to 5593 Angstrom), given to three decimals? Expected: 0.023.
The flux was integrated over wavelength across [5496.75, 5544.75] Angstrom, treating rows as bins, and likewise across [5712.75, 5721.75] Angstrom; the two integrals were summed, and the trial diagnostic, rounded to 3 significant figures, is 359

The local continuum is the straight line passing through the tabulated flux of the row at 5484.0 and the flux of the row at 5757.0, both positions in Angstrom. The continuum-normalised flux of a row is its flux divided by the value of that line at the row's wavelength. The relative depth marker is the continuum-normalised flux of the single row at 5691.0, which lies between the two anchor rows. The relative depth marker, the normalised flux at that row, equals 0.99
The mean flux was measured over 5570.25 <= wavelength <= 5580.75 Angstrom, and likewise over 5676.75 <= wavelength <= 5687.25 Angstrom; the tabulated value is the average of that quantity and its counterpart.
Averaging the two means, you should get 6.24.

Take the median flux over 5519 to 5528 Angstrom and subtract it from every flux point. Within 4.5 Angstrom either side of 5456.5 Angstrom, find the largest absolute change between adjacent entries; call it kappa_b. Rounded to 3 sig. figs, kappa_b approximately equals 1.01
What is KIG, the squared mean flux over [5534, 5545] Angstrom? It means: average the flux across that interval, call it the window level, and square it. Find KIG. 40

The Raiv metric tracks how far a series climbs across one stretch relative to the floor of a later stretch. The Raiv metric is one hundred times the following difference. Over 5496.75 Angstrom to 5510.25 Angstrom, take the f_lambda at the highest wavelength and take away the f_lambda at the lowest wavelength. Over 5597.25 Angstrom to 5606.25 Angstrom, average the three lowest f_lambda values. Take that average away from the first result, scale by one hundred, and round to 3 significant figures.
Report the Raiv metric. -581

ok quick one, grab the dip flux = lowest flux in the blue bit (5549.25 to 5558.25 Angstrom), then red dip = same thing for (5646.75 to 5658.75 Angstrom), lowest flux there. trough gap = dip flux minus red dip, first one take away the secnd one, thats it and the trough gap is 0.5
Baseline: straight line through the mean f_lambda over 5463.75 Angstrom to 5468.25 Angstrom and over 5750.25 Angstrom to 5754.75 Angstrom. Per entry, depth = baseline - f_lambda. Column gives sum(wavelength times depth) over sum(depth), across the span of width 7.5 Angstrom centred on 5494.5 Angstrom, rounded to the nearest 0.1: 5492.8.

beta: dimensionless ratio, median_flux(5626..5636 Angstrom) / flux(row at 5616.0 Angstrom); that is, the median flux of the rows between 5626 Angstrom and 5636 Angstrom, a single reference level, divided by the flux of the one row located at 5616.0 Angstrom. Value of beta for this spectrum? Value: 1.39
